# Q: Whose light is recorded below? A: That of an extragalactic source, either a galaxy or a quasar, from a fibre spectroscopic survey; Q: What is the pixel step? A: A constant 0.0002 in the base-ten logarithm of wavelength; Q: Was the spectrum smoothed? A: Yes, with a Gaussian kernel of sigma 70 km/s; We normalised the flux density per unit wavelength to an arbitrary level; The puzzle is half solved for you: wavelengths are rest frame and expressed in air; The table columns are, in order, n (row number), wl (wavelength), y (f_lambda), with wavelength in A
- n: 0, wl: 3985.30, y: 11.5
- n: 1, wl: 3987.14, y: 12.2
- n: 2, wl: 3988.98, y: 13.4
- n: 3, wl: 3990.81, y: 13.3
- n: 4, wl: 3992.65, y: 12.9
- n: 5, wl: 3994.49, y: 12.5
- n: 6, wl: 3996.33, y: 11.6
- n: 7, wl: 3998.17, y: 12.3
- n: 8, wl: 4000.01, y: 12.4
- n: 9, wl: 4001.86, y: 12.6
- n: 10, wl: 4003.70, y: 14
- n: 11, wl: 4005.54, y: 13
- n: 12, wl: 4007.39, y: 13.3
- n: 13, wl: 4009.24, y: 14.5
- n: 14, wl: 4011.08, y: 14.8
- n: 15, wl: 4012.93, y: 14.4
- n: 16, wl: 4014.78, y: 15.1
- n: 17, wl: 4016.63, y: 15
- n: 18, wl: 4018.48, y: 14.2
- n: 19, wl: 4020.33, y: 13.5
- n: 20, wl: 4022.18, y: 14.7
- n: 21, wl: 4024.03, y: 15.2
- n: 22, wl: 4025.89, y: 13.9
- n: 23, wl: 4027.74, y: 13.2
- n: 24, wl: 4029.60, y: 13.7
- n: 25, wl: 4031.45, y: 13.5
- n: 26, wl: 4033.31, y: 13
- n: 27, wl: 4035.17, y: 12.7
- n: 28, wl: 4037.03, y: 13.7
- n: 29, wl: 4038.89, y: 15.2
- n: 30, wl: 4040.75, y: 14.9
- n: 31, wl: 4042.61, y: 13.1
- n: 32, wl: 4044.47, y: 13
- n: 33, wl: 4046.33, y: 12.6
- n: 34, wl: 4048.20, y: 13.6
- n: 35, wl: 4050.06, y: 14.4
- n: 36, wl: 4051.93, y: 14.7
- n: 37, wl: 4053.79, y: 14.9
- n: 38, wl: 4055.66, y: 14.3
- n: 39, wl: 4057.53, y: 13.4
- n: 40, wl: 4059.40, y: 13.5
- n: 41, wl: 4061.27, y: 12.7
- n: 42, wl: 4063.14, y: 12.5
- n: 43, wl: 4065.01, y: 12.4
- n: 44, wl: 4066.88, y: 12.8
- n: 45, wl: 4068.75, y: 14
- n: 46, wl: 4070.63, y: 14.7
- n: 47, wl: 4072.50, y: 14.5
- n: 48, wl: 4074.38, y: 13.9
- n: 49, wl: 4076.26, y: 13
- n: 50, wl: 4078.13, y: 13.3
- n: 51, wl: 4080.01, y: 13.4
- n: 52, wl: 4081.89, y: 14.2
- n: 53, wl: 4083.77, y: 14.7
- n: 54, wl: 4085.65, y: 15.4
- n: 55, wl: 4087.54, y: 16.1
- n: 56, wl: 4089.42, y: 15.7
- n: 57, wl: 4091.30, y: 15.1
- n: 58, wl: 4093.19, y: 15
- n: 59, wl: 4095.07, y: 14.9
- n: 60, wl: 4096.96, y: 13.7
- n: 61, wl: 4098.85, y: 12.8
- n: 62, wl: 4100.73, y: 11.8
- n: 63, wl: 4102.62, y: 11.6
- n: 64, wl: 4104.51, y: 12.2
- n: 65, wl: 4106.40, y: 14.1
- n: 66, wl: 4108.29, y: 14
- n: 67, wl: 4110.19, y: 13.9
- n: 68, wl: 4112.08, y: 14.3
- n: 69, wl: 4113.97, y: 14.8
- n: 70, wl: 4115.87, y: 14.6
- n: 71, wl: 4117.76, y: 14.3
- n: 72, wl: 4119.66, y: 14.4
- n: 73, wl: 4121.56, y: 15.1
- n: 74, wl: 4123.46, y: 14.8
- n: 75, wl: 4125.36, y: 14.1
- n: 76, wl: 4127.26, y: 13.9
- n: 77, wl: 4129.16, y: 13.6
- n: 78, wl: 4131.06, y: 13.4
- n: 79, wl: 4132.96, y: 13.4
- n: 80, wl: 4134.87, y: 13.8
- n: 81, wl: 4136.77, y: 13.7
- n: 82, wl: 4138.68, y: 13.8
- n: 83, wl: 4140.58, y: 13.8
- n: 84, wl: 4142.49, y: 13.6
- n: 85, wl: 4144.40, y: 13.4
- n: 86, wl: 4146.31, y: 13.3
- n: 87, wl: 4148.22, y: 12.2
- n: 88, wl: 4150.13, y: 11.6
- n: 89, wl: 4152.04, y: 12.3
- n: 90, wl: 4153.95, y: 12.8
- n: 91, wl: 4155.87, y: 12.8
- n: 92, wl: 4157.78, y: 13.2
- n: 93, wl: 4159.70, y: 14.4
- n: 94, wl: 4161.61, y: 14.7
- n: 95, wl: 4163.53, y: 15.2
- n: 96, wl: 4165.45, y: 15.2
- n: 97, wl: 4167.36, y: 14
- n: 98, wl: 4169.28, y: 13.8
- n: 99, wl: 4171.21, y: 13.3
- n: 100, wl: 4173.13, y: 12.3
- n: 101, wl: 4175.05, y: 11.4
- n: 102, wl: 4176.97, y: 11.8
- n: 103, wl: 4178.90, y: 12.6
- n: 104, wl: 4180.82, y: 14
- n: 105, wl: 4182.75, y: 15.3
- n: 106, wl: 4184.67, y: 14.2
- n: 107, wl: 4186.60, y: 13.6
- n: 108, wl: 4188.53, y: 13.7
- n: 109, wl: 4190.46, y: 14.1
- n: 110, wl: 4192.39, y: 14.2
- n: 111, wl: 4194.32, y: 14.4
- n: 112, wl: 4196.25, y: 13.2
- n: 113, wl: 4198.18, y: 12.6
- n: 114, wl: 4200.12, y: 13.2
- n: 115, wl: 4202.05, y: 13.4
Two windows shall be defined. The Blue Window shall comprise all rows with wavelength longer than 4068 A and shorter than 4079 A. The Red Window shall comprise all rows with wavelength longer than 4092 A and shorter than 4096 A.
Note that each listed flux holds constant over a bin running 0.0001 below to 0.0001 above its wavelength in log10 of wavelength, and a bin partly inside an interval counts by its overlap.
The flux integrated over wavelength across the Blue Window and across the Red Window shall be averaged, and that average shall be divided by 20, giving 5.3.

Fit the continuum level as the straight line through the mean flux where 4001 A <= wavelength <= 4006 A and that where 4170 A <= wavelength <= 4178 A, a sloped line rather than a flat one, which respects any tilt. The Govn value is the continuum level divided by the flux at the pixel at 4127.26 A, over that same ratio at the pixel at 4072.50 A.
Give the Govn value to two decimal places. 1.02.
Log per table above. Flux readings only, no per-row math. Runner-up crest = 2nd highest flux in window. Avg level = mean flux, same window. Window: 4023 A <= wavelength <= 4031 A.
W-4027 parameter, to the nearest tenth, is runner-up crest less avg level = -0.1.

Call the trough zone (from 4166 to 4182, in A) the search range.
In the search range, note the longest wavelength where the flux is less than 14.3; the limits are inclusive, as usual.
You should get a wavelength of 4180.82 A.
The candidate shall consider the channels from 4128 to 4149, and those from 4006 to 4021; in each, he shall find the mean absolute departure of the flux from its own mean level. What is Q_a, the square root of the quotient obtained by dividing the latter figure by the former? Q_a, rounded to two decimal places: 1.34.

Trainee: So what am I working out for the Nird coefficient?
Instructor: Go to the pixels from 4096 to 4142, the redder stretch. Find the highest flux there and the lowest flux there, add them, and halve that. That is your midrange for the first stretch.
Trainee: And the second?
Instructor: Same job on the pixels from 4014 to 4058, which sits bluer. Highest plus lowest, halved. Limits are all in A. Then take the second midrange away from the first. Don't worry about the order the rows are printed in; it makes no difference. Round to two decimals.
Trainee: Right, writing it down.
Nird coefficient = -0.55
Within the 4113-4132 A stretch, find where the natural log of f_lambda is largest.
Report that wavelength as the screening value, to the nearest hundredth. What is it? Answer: 4121.56 A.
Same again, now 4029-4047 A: 4038.89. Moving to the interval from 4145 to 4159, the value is 4146.31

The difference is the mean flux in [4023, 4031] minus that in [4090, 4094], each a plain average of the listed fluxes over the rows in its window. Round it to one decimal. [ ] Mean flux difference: -1.1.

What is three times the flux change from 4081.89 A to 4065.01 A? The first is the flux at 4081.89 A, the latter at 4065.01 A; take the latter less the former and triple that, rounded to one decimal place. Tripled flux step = -5.4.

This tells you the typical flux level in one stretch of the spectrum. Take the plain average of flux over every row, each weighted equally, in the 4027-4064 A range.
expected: 13.63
